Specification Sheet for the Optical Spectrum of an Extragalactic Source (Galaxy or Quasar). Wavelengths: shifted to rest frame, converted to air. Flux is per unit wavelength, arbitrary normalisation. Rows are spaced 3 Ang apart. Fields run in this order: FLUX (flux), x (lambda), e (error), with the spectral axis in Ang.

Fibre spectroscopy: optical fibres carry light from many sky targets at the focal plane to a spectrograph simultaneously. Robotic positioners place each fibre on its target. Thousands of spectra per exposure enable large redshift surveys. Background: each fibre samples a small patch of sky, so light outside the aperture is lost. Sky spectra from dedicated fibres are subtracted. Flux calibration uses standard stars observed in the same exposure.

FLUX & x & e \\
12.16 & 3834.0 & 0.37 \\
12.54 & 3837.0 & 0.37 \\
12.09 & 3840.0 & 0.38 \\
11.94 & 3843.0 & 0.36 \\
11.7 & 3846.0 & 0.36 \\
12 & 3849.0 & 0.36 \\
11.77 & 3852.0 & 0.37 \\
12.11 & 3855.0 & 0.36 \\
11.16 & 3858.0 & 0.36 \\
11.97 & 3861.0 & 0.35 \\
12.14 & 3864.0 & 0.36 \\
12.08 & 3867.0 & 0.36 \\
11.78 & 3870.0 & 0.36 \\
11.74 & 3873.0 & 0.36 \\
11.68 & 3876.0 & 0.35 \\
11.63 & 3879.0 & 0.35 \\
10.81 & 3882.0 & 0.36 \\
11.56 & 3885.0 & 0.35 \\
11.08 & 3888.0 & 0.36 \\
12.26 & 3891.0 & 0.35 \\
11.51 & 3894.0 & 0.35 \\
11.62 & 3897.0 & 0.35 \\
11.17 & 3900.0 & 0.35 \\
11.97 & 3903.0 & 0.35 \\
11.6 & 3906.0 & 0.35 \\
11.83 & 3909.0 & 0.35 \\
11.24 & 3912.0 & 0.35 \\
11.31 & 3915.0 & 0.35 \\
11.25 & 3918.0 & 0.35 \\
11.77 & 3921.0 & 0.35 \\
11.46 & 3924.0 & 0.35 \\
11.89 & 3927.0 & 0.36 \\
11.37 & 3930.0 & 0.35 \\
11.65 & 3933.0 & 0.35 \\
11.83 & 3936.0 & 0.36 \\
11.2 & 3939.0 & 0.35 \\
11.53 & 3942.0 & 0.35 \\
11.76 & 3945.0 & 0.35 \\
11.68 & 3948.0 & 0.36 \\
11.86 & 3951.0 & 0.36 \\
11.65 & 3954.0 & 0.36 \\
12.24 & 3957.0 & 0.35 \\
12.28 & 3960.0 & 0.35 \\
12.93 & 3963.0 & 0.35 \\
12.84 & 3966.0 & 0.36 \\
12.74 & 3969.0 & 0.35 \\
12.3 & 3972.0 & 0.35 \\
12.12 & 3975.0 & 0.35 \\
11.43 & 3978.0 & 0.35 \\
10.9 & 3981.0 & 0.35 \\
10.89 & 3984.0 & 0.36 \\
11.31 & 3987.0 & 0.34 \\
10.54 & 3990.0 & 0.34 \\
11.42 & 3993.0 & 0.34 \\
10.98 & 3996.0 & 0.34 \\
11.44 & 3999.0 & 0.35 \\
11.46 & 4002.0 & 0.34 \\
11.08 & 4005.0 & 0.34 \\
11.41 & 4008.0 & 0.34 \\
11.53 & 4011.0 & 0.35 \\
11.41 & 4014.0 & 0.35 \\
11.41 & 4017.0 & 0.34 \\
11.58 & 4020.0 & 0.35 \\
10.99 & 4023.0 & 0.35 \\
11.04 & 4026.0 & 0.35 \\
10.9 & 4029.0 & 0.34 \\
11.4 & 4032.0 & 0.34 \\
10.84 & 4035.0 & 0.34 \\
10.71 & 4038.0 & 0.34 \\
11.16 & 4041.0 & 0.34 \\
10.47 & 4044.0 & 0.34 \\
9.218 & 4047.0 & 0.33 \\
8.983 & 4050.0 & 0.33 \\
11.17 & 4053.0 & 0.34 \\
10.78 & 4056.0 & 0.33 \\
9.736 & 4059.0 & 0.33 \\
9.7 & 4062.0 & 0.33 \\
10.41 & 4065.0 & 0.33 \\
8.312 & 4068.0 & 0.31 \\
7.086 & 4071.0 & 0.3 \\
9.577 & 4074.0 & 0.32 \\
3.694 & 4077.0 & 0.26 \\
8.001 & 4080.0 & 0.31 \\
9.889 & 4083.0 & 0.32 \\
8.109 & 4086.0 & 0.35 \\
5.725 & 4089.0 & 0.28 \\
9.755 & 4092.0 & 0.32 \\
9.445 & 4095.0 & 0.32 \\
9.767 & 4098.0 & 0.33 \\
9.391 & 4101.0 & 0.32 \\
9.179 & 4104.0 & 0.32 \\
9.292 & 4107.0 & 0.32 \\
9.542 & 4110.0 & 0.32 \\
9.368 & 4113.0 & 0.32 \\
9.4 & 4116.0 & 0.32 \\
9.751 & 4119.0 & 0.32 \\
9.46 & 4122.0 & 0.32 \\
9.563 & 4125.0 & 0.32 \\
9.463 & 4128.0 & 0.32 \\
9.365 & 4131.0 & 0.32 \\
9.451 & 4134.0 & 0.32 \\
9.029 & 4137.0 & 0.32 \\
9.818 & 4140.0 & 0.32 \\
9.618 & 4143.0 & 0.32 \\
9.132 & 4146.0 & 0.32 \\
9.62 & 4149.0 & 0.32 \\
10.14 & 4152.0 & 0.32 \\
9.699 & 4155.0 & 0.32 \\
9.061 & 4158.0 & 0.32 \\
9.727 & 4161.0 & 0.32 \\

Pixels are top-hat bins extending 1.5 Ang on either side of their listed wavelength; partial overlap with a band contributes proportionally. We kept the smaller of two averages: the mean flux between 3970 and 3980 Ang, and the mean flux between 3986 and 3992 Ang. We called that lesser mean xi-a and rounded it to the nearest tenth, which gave 10.9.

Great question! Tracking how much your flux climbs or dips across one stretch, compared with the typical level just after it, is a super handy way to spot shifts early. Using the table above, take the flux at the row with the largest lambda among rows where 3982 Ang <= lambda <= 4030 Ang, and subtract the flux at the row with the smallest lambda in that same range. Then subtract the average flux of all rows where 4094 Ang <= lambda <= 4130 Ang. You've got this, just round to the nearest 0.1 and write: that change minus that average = -9.5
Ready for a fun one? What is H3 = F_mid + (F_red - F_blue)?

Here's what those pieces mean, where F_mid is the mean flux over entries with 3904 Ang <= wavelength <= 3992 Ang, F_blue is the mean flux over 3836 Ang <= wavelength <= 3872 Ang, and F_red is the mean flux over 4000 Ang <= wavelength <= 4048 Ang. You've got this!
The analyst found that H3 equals 10.8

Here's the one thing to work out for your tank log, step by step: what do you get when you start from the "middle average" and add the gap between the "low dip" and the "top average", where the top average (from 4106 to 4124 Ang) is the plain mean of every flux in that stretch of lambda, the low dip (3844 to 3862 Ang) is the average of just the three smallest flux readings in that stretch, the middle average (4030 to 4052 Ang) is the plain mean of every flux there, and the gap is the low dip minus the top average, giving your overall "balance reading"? 12.5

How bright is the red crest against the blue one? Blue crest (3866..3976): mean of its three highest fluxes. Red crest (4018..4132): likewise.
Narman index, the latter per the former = 0.89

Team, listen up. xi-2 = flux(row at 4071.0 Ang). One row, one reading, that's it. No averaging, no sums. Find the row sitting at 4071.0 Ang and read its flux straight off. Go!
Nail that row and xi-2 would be 7.086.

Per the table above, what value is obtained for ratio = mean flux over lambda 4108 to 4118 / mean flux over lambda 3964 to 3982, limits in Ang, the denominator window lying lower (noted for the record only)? 0.78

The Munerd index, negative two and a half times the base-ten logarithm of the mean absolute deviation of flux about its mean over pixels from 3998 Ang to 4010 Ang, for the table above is 2.2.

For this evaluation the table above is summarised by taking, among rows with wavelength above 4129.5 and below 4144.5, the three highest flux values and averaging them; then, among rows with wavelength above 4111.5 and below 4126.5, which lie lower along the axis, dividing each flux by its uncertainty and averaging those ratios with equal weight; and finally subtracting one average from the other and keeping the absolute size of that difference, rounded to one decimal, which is 20.1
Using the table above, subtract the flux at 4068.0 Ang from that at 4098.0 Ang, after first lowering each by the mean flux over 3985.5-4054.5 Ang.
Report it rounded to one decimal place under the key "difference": 1.5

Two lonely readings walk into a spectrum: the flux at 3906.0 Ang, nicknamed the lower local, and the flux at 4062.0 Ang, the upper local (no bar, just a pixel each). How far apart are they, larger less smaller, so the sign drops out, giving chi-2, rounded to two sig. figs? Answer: 1.9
